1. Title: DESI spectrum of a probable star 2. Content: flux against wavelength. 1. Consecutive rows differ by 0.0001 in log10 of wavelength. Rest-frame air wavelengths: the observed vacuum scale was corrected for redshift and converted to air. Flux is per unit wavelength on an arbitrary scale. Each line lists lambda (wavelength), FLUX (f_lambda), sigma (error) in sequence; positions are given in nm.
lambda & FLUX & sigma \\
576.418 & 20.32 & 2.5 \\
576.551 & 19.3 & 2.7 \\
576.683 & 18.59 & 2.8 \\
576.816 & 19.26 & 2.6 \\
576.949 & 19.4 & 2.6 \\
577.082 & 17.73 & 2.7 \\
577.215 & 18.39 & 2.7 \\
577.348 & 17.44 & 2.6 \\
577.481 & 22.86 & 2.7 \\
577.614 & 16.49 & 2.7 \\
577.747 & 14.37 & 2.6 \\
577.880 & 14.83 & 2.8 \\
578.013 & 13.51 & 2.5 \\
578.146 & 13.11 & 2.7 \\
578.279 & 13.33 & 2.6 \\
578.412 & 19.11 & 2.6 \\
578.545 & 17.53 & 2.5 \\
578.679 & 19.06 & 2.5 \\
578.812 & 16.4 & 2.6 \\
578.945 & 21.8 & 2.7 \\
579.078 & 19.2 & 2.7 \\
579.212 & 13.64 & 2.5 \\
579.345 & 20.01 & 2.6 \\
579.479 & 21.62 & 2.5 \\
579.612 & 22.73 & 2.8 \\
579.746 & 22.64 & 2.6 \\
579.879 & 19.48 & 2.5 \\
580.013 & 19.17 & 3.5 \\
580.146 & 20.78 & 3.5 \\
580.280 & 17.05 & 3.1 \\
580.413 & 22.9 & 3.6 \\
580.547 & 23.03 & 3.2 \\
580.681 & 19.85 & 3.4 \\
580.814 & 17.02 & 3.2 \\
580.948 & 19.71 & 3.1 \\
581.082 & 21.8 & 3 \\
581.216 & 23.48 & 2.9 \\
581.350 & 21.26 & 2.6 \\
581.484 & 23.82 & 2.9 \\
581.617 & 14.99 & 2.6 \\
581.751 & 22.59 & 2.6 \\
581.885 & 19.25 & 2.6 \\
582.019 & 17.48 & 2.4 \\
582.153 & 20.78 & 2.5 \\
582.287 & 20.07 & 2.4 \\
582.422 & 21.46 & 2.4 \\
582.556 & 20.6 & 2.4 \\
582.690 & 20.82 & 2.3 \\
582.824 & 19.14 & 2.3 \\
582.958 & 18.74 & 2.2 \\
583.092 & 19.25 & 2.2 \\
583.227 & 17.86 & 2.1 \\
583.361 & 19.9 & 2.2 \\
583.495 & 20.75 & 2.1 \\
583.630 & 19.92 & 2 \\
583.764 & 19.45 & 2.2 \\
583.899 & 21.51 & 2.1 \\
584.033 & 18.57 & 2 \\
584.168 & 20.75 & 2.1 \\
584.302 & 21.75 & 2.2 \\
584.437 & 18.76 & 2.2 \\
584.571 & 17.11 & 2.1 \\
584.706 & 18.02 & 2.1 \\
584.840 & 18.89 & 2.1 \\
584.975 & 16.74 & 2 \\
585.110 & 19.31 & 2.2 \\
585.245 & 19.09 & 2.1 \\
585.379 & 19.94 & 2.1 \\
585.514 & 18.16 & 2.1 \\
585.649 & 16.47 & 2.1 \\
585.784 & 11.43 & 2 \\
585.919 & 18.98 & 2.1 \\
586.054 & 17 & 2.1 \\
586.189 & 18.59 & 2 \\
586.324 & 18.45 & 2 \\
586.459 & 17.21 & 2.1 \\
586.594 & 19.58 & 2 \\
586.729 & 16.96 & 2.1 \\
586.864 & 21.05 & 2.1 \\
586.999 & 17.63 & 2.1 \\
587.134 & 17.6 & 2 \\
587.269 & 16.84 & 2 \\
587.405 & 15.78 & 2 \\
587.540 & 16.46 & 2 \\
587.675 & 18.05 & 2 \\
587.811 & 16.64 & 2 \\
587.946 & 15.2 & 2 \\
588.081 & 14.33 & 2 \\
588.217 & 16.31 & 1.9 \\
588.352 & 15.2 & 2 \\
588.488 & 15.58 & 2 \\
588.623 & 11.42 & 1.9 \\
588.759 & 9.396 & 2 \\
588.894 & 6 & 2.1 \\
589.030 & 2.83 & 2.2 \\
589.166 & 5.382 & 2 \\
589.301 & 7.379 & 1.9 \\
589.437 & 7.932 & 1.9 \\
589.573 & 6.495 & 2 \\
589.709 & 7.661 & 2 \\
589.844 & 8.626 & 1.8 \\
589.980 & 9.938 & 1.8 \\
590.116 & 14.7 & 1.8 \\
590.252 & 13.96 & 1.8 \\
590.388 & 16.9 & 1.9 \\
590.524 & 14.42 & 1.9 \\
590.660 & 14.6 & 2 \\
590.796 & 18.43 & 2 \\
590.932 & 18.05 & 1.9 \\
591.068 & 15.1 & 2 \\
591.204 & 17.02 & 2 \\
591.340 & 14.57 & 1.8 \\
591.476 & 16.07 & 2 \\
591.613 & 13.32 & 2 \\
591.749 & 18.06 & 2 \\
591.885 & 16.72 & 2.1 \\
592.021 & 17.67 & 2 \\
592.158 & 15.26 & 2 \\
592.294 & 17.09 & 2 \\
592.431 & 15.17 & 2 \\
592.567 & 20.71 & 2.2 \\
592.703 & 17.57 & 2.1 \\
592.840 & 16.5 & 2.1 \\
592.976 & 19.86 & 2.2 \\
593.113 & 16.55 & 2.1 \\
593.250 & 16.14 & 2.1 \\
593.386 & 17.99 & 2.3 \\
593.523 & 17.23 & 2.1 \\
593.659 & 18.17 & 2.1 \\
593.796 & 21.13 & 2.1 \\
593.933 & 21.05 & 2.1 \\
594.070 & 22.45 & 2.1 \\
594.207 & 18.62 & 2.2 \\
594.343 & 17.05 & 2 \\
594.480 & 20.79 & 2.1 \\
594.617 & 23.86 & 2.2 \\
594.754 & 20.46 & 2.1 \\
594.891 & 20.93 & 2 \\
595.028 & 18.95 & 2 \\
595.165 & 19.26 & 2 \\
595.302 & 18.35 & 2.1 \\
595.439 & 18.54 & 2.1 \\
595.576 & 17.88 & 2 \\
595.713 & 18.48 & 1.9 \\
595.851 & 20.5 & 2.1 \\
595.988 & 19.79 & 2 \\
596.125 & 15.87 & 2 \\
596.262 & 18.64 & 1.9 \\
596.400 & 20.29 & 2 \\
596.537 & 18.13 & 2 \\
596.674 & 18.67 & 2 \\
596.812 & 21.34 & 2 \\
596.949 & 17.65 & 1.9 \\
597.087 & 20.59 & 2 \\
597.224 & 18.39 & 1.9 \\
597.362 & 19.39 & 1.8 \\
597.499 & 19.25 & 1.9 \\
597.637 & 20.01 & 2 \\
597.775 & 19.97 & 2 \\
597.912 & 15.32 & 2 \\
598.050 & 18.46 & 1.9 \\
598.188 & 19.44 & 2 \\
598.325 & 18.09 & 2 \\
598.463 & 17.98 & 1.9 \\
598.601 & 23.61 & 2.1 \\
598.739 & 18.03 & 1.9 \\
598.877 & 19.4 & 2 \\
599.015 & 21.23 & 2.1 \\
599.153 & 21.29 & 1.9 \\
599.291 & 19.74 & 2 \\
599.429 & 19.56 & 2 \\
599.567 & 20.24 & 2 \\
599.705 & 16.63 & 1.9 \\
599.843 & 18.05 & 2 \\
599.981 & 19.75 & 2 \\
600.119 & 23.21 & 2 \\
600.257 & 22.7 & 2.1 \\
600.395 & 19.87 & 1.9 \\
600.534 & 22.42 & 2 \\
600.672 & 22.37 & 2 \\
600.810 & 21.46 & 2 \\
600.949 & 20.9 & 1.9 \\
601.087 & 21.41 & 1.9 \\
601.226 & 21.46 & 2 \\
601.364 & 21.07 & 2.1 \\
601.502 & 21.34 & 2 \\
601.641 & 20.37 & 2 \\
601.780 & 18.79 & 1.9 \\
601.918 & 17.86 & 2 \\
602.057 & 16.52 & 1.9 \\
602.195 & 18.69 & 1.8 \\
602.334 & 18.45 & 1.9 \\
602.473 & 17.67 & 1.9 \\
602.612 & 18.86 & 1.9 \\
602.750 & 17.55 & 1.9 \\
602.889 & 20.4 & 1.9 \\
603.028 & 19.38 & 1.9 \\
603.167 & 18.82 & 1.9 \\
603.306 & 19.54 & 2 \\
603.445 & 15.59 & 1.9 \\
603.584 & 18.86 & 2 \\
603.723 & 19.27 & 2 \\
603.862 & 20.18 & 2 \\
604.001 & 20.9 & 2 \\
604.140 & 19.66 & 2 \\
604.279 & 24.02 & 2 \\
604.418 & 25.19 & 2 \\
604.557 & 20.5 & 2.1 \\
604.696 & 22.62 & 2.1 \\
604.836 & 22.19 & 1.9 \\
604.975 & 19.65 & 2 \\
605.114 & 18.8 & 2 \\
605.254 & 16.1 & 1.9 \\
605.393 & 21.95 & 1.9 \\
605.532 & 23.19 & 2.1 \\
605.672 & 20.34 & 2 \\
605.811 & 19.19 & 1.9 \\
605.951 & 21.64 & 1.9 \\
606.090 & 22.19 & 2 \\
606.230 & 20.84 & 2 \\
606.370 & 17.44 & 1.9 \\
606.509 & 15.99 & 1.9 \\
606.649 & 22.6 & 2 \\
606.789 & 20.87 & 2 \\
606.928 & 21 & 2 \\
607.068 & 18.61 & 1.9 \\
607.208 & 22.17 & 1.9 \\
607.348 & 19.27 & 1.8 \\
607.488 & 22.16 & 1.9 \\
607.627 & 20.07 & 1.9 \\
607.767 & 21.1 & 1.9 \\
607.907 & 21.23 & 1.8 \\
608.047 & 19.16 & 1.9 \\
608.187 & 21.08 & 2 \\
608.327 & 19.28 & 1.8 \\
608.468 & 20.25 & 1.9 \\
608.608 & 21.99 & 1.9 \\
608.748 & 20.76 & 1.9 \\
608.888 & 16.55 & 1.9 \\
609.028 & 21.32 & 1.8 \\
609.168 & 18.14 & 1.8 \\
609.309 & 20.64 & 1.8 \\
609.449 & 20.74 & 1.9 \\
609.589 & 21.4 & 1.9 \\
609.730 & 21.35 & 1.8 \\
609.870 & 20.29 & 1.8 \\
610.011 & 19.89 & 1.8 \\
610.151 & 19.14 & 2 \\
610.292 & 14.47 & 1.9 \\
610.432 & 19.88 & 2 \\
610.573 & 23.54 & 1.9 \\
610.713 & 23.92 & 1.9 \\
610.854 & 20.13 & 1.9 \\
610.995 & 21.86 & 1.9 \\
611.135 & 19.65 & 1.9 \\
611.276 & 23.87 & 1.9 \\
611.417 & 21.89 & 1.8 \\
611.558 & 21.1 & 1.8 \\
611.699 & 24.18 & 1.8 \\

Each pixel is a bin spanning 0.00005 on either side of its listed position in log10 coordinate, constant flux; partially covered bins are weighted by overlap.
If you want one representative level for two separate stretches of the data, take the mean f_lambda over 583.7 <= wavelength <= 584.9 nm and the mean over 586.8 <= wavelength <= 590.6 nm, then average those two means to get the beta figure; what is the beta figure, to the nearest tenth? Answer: 16.1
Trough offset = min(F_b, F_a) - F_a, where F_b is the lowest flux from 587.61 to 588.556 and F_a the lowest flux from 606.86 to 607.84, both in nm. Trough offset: -4.3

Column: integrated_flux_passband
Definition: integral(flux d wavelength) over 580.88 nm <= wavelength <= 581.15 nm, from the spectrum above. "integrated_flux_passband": 5.6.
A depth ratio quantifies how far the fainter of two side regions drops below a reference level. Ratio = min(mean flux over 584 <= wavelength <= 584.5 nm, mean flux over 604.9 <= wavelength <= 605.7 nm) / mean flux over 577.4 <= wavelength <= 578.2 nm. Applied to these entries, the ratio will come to 1.26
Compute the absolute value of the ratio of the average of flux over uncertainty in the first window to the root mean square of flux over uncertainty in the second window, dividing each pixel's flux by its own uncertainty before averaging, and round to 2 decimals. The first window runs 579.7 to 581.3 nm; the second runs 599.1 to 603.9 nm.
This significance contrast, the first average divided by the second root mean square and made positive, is 0.66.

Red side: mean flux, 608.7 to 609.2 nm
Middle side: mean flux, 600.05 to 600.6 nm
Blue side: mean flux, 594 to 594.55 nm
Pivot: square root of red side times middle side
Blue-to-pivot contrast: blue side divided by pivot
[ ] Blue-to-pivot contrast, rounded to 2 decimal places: 0.96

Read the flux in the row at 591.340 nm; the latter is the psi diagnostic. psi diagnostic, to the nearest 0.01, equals 14.57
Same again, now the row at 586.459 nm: 17.21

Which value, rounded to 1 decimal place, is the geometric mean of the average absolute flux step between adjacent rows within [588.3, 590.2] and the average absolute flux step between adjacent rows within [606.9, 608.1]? 2.1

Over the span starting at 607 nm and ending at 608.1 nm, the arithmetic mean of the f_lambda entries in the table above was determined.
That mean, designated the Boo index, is 20.5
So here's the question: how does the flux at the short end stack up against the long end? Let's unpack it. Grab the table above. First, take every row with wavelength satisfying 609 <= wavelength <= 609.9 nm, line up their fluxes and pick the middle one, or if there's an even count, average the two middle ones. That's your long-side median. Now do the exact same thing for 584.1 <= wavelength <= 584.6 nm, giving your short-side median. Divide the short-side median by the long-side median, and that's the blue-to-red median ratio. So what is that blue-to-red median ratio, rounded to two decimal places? 0.95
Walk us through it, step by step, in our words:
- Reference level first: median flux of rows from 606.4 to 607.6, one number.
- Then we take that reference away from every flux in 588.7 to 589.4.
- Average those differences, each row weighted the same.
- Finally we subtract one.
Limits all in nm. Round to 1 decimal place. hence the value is -15.7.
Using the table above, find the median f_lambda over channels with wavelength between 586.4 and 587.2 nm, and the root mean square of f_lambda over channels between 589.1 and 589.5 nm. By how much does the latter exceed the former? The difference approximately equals -10.6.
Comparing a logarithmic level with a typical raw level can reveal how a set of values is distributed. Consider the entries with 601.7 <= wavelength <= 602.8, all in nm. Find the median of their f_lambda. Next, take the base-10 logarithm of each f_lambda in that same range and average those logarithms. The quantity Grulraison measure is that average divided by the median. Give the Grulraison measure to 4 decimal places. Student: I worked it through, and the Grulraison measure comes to 0.0692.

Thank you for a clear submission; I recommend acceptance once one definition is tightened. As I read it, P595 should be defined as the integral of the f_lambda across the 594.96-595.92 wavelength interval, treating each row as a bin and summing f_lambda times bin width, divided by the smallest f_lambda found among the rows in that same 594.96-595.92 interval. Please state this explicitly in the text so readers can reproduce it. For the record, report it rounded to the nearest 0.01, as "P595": 1.01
